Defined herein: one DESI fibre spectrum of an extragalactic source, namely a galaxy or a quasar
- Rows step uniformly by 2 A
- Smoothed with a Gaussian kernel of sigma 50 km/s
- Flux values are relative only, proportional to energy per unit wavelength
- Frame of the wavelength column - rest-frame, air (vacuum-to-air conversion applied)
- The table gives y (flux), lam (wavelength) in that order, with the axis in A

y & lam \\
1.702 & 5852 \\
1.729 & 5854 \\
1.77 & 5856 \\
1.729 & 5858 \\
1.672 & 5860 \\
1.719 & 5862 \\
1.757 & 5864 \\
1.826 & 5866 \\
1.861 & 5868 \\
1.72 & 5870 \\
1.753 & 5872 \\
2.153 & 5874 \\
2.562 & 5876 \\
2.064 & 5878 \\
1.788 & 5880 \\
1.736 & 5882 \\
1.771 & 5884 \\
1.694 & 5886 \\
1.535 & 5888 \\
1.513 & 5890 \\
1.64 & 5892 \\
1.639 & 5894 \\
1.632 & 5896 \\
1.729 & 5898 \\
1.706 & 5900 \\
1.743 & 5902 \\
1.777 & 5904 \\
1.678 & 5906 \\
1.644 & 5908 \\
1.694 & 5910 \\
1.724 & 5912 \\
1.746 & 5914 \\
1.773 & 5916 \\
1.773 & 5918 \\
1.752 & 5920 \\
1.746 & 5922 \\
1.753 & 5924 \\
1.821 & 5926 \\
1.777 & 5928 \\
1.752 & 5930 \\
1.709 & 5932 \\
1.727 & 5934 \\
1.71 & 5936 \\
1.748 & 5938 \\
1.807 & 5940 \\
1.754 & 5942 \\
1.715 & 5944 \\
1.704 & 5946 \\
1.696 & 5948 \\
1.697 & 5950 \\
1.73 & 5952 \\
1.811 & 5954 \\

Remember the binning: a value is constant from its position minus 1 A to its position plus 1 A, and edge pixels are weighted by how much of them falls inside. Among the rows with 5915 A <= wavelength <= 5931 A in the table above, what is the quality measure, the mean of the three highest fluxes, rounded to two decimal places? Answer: 1.79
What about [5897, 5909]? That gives 1.75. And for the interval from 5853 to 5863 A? 1.74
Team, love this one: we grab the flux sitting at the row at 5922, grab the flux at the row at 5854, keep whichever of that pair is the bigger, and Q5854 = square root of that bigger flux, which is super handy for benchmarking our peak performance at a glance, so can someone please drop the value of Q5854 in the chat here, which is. 1.32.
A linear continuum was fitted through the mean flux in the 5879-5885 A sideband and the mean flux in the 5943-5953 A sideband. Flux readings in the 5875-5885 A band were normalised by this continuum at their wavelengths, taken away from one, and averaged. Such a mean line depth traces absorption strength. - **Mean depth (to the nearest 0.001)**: -0.123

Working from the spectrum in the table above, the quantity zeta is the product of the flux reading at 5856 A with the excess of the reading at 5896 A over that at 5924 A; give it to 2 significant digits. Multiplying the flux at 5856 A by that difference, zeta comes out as -0.21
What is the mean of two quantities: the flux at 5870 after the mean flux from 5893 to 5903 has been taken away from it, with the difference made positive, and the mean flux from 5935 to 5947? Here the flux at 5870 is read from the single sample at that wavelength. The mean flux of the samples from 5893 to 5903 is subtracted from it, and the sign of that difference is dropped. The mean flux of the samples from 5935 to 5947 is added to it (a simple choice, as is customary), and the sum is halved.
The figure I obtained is 0.885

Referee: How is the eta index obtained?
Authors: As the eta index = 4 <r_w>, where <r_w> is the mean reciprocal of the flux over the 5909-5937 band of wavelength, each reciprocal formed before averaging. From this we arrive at 2.29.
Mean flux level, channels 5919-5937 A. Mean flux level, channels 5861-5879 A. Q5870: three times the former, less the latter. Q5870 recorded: 3.31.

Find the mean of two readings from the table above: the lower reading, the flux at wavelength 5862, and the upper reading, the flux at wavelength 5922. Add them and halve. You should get 1.73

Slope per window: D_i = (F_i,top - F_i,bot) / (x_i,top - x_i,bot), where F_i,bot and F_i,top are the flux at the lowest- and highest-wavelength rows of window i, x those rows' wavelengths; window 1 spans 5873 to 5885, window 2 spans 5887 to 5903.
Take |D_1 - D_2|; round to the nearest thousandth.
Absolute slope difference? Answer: 0.053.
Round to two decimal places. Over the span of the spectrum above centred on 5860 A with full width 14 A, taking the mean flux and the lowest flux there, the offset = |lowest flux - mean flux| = 0.07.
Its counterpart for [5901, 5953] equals 0.09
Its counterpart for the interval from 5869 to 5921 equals 0.25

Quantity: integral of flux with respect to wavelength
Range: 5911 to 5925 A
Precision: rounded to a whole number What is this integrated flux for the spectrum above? 25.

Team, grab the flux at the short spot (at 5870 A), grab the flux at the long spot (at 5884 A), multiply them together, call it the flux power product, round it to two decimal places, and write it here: 3.05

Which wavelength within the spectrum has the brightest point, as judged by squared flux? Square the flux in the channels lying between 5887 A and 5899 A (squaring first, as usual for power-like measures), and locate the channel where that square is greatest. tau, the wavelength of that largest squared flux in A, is 5898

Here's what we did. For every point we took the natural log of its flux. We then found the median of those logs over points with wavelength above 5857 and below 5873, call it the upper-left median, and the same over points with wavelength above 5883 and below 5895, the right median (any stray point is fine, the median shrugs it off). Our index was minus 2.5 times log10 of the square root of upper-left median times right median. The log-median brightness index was 0.70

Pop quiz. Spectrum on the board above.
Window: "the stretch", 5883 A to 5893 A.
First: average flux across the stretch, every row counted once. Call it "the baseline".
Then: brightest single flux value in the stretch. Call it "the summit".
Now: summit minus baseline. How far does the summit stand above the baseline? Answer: 0.14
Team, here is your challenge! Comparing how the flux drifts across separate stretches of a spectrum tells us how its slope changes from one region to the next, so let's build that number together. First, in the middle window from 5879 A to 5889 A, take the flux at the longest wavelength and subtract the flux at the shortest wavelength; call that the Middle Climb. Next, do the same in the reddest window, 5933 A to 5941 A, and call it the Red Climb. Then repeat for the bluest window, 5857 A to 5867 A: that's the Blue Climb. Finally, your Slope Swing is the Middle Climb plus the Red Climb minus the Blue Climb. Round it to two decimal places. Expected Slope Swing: -0.27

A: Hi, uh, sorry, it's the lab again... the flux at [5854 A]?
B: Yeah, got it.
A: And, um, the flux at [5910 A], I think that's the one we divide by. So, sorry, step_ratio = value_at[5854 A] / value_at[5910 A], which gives 1.02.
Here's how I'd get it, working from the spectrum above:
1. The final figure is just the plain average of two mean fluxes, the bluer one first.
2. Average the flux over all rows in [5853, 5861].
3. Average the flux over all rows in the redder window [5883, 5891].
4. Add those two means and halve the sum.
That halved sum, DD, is 1.68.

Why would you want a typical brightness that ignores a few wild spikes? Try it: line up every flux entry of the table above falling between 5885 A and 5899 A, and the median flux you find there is 1.64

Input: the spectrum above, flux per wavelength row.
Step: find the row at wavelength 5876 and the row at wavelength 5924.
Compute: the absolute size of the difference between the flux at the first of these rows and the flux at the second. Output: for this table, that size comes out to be 0.81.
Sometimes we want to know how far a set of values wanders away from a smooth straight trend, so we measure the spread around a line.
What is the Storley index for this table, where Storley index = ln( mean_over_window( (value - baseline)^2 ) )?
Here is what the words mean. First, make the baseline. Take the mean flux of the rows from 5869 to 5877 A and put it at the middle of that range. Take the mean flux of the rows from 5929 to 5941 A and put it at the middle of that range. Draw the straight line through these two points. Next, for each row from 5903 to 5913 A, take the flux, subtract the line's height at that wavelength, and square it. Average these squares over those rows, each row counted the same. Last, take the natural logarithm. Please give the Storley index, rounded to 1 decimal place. -3.5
